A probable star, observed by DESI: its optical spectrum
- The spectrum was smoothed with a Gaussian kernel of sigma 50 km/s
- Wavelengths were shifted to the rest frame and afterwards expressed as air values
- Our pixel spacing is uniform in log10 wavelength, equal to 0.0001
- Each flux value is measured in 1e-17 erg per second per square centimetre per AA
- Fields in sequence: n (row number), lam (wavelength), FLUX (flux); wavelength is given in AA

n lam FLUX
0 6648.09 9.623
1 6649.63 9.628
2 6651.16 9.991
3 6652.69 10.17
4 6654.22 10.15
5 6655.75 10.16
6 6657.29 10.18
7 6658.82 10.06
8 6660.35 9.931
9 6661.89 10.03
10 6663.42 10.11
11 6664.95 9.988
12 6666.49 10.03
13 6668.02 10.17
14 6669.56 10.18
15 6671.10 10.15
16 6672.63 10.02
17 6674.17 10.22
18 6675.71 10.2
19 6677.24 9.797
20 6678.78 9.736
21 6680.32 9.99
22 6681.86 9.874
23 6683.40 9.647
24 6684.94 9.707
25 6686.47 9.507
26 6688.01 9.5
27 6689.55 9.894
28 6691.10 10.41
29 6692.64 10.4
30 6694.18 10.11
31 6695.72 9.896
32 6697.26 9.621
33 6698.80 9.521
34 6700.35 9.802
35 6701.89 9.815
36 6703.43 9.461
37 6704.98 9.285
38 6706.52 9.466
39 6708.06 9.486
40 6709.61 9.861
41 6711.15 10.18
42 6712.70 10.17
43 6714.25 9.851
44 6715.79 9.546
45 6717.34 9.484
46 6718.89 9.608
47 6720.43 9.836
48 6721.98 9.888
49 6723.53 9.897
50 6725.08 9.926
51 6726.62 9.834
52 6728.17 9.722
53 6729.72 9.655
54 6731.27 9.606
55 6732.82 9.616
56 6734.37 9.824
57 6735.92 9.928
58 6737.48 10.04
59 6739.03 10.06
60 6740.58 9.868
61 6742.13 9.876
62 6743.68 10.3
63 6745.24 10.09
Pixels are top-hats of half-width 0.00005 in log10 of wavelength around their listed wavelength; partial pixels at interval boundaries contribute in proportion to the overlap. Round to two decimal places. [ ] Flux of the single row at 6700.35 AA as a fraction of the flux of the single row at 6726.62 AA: 1.00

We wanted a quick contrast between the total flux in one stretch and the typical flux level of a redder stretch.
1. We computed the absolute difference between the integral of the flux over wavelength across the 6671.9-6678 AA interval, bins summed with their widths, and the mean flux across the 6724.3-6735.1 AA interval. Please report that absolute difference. 52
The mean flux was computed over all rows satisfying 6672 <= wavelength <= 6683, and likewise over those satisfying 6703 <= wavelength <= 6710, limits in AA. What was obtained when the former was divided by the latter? 1.05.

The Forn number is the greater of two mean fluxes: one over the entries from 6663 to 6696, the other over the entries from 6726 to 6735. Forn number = 10.0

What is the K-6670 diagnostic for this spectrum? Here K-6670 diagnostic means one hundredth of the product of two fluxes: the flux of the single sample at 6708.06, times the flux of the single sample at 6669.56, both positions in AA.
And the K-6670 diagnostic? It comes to 0.966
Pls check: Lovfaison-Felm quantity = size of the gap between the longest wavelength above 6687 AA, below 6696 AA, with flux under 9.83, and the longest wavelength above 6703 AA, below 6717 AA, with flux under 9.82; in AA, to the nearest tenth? 27.8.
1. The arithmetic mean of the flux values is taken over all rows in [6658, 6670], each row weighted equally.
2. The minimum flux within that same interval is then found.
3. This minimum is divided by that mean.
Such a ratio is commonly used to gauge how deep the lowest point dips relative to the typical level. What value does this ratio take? 0.987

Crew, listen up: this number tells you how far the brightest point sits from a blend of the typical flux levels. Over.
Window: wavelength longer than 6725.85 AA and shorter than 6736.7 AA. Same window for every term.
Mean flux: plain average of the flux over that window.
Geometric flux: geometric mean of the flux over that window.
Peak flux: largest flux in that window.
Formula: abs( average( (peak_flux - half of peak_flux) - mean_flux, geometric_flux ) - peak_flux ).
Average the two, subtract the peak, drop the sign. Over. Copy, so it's 7.45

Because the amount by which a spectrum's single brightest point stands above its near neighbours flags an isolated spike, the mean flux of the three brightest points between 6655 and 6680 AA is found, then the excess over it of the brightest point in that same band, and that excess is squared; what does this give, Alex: 0.000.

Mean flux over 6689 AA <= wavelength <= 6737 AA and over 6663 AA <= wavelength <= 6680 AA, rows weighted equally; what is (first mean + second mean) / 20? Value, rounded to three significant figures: 0.992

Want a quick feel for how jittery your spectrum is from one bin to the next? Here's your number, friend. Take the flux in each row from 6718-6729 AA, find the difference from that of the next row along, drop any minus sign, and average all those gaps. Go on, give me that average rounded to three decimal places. 0.087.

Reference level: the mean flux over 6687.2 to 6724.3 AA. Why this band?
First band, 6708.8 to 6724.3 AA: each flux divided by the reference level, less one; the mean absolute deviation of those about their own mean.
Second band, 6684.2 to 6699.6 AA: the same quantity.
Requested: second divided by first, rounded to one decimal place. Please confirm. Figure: 1.7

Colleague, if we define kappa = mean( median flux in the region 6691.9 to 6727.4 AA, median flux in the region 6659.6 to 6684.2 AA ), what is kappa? 9.93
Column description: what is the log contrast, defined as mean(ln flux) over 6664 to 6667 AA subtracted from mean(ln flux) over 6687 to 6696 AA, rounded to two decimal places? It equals 0.00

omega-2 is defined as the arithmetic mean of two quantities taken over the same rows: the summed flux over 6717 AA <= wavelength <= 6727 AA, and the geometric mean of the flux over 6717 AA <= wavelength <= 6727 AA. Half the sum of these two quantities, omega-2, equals 39.13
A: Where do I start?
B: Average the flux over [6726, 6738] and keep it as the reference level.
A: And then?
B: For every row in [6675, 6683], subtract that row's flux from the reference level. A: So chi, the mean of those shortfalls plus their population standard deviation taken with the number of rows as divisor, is 0.02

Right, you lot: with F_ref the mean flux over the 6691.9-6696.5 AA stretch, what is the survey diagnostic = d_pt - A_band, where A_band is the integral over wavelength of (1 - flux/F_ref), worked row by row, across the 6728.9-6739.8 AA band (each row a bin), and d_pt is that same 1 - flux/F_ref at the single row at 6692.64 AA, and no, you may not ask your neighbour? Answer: -0.37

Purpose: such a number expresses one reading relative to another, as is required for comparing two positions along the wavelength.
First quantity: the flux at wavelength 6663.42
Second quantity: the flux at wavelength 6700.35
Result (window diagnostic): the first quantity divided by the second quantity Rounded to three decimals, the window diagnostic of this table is 1.031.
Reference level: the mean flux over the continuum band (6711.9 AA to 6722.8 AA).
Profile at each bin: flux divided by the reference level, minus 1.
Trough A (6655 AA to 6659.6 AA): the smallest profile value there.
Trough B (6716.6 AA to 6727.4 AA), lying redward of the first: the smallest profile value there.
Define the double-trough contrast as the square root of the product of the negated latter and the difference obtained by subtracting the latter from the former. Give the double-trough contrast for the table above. 0.041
